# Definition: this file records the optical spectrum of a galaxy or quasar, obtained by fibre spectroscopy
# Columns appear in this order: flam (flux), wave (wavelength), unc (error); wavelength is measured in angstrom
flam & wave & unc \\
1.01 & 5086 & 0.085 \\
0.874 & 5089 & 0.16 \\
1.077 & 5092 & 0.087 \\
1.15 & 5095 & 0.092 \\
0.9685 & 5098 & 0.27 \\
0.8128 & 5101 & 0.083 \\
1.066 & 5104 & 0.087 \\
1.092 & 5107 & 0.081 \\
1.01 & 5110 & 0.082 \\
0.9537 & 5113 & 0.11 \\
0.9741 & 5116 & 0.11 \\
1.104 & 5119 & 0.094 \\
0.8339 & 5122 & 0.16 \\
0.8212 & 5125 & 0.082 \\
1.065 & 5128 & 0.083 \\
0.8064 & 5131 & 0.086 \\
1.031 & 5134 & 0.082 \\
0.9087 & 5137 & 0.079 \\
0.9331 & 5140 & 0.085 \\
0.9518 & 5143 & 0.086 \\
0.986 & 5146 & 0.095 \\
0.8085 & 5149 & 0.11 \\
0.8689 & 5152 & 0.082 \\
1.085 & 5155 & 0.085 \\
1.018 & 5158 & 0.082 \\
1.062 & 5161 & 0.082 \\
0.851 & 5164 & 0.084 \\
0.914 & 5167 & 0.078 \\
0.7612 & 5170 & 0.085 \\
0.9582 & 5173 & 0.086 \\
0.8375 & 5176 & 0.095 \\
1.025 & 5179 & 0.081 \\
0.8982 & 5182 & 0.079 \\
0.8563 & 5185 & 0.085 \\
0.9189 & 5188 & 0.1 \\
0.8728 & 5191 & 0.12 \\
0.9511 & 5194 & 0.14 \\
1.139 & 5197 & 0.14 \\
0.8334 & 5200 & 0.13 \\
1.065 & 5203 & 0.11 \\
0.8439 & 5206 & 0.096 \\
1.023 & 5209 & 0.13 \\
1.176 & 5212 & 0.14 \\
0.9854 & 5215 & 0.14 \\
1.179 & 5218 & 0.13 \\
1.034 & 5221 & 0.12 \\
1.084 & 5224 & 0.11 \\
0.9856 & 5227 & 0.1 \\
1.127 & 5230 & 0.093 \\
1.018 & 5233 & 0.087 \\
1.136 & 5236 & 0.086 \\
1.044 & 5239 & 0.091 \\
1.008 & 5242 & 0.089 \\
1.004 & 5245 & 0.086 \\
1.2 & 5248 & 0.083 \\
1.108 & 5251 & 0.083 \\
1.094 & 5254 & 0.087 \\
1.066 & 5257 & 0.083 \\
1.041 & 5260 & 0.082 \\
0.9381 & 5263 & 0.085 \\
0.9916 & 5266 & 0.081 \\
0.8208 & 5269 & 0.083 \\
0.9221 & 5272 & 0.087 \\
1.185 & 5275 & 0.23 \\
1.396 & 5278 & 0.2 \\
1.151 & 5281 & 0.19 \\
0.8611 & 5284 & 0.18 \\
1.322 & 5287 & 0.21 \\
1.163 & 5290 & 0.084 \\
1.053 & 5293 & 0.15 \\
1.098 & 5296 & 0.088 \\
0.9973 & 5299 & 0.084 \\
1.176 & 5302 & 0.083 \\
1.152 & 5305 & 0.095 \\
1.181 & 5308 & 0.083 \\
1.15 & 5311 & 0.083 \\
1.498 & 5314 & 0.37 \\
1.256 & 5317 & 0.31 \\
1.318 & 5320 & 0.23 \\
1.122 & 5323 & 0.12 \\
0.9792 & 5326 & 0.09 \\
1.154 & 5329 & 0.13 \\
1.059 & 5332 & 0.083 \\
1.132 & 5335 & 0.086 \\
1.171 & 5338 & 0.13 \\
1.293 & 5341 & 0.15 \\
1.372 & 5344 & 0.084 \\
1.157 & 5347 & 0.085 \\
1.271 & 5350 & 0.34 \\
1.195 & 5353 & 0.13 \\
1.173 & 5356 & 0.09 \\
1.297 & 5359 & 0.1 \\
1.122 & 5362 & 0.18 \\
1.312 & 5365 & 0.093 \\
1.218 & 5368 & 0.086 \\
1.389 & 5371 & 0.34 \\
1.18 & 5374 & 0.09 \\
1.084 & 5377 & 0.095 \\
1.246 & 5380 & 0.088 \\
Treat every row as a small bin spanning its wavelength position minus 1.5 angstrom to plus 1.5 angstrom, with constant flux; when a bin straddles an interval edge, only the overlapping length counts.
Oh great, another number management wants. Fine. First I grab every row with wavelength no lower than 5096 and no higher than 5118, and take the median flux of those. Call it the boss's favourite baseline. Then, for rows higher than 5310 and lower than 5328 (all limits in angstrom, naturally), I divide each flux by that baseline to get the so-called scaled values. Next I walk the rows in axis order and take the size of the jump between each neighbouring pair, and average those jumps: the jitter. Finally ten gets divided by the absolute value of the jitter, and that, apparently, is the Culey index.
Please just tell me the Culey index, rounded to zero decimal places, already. 49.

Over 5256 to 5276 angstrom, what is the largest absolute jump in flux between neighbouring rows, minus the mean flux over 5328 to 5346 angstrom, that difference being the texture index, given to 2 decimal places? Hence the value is -0.93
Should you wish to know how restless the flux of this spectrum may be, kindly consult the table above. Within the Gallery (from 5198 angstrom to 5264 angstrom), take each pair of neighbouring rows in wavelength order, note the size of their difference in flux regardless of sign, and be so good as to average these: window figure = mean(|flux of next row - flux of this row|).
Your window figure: 0.115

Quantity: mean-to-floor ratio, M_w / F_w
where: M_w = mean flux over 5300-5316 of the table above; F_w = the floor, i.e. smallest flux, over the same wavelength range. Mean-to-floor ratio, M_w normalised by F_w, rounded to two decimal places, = 1.07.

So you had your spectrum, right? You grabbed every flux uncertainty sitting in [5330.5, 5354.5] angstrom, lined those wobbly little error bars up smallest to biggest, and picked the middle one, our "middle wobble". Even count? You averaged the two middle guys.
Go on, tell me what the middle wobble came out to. 0.11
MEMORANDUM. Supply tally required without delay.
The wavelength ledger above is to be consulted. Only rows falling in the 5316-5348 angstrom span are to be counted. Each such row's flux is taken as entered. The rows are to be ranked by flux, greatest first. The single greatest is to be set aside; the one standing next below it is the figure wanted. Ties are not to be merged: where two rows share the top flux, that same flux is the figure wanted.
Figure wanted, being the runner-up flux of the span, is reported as 1.318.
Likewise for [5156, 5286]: 1.2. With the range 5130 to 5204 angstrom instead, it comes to 1.085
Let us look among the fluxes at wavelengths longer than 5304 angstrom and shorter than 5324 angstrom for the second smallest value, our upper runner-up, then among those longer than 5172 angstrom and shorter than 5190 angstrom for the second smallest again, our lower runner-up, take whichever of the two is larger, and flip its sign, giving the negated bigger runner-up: -1.15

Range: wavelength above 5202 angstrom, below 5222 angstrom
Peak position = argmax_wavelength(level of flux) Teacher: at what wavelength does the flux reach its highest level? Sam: 5218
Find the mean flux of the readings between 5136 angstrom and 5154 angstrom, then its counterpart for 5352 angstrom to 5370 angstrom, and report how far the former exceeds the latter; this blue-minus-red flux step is -0.31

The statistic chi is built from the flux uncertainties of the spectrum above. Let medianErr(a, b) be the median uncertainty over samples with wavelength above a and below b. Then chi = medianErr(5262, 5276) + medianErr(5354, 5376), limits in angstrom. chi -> 0.178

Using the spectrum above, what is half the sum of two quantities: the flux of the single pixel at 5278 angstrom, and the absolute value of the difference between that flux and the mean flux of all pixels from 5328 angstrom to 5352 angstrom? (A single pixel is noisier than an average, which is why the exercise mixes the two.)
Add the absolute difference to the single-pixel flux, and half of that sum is 0.80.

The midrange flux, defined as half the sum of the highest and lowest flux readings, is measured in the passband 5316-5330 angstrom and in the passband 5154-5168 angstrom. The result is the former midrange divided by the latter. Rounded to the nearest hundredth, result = 1.19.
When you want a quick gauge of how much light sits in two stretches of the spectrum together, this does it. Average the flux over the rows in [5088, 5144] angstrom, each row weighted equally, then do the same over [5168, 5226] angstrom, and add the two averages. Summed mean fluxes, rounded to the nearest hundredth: 1.94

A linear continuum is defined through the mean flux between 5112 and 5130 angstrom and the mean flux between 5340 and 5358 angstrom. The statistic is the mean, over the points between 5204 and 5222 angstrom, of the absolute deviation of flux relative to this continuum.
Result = 0.10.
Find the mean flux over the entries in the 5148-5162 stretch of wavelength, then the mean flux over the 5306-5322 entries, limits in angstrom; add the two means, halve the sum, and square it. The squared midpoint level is 1.26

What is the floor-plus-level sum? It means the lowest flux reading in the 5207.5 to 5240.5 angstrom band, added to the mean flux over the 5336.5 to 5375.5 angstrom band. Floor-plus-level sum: 2.23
